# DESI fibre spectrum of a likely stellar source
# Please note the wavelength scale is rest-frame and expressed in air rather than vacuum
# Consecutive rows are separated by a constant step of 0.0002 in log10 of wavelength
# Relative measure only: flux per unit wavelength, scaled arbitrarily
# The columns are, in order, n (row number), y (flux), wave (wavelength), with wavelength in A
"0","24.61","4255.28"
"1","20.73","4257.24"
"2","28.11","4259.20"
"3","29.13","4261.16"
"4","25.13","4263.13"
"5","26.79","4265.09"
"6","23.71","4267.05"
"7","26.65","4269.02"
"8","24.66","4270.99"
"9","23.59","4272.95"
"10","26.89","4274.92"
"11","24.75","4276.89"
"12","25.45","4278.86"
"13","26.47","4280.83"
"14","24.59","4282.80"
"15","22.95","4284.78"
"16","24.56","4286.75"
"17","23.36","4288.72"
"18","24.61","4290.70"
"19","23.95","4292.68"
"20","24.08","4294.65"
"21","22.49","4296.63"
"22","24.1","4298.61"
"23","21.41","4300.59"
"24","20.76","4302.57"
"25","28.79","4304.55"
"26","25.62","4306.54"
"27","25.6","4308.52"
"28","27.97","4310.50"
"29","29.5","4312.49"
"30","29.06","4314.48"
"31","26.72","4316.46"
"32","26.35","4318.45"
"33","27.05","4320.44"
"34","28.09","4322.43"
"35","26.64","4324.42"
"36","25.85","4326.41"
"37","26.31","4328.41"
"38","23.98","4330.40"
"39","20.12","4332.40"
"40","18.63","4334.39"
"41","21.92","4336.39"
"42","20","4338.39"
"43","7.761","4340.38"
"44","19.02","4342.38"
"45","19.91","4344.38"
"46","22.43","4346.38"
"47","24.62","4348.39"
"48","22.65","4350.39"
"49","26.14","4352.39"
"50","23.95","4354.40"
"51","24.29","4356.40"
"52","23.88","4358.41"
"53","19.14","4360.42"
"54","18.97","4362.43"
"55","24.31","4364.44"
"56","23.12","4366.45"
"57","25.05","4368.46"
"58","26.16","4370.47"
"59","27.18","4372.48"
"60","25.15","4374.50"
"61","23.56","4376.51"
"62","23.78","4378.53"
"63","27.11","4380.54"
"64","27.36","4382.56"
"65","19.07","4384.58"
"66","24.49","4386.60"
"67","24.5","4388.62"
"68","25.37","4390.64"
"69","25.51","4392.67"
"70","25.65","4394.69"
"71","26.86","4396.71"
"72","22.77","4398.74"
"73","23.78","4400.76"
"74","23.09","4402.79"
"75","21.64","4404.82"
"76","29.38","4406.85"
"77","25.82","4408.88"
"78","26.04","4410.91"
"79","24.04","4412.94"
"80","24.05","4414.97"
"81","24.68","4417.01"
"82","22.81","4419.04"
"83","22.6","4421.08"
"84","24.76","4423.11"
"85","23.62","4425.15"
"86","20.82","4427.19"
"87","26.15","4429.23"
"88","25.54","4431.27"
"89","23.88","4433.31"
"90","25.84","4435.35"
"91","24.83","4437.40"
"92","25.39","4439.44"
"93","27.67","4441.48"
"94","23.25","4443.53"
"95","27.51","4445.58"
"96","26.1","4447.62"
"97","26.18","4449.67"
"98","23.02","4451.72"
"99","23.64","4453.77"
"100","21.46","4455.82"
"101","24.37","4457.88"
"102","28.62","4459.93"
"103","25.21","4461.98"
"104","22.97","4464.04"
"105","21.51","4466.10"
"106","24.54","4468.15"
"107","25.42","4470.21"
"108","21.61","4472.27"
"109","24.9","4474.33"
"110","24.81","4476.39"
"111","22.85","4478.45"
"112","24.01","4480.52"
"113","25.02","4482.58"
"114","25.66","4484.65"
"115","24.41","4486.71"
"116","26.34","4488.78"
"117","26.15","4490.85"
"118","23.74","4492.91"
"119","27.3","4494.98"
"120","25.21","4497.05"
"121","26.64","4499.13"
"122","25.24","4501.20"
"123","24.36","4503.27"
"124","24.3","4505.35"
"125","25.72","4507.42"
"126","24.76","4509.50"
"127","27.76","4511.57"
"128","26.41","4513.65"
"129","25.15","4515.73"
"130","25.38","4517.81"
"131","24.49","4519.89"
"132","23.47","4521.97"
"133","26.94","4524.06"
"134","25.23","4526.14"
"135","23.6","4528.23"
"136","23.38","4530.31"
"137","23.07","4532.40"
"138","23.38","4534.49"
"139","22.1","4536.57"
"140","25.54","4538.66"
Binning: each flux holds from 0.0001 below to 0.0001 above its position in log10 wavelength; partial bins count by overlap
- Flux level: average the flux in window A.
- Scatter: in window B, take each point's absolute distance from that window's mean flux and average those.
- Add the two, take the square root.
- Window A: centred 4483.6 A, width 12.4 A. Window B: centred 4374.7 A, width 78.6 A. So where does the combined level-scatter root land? 5.21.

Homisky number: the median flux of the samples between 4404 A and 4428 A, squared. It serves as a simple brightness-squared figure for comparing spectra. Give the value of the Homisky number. 578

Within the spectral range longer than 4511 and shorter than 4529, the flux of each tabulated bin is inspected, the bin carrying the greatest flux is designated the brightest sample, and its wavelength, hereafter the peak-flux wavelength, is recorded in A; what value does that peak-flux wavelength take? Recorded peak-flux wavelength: 4511.57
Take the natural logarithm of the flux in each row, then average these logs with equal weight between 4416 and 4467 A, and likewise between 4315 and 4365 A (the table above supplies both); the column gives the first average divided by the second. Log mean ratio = 1.03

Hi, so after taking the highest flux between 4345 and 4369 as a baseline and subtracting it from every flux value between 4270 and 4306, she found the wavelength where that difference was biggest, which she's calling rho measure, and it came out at 4304.55 A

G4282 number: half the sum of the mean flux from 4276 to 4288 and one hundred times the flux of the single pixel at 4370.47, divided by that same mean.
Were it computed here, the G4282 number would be 53.3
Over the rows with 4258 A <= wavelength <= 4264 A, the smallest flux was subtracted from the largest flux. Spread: 4.0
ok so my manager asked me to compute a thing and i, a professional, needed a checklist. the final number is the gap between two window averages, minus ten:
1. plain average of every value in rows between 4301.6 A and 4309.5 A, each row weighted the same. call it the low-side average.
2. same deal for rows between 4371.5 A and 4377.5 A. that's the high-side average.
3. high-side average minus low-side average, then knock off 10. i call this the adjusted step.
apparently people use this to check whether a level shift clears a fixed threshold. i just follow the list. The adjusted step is -9.9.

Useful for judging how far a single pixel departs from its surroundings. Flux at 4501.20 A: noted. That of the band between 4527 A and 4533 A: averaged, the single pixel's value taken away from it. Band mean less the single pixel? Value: -2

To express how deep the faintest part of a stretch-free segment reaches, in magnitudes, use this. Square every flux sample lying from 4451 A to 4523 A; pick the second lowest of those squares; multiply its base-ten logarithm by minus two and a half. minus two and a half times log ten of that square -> -6.66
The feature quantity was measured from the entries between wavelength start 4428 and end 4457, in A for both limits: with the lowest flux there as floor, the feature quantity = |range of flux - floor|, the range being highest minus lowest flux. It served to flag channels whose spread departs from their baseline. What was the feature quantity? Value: 15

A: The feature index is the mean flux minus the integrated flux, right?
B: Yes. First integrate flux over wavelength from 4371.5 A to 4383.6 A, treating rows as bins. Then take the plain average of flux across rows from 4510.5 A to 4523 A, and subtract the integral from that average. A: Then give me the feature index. -285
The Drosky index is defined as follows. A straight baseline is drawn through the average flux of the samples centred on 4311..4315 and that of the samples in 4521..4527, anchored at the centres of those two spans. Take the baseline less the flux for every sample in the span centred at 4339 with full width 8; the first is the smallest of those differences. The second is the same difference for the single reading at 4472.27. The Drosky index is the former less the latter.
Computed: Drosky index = 2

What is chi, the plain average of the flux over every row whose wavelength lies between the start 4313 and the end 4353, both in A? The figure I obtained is 23.2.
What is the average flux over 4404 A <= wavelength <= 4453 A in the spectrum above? 24.8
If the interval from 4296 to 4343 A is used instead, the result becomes 23.9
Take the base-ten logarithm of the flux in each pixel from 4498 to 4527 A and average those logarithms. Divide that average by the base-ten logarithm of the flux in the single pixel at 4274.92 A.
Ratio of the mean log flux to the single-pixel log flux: 0.98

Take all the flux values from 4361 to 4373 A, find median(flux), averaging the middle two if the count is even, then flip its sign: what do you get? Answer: -24.7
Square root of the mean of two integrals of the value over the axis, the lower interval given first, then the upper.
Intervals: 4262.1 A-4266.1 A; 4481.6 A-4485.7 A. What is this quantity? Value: 10.2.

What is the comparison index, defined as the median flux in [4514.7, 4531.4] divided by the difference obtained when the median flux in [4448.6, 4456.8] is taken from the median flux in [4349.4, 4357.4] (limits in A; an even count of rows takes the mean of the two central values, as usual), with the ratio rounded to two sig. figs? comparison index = 31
